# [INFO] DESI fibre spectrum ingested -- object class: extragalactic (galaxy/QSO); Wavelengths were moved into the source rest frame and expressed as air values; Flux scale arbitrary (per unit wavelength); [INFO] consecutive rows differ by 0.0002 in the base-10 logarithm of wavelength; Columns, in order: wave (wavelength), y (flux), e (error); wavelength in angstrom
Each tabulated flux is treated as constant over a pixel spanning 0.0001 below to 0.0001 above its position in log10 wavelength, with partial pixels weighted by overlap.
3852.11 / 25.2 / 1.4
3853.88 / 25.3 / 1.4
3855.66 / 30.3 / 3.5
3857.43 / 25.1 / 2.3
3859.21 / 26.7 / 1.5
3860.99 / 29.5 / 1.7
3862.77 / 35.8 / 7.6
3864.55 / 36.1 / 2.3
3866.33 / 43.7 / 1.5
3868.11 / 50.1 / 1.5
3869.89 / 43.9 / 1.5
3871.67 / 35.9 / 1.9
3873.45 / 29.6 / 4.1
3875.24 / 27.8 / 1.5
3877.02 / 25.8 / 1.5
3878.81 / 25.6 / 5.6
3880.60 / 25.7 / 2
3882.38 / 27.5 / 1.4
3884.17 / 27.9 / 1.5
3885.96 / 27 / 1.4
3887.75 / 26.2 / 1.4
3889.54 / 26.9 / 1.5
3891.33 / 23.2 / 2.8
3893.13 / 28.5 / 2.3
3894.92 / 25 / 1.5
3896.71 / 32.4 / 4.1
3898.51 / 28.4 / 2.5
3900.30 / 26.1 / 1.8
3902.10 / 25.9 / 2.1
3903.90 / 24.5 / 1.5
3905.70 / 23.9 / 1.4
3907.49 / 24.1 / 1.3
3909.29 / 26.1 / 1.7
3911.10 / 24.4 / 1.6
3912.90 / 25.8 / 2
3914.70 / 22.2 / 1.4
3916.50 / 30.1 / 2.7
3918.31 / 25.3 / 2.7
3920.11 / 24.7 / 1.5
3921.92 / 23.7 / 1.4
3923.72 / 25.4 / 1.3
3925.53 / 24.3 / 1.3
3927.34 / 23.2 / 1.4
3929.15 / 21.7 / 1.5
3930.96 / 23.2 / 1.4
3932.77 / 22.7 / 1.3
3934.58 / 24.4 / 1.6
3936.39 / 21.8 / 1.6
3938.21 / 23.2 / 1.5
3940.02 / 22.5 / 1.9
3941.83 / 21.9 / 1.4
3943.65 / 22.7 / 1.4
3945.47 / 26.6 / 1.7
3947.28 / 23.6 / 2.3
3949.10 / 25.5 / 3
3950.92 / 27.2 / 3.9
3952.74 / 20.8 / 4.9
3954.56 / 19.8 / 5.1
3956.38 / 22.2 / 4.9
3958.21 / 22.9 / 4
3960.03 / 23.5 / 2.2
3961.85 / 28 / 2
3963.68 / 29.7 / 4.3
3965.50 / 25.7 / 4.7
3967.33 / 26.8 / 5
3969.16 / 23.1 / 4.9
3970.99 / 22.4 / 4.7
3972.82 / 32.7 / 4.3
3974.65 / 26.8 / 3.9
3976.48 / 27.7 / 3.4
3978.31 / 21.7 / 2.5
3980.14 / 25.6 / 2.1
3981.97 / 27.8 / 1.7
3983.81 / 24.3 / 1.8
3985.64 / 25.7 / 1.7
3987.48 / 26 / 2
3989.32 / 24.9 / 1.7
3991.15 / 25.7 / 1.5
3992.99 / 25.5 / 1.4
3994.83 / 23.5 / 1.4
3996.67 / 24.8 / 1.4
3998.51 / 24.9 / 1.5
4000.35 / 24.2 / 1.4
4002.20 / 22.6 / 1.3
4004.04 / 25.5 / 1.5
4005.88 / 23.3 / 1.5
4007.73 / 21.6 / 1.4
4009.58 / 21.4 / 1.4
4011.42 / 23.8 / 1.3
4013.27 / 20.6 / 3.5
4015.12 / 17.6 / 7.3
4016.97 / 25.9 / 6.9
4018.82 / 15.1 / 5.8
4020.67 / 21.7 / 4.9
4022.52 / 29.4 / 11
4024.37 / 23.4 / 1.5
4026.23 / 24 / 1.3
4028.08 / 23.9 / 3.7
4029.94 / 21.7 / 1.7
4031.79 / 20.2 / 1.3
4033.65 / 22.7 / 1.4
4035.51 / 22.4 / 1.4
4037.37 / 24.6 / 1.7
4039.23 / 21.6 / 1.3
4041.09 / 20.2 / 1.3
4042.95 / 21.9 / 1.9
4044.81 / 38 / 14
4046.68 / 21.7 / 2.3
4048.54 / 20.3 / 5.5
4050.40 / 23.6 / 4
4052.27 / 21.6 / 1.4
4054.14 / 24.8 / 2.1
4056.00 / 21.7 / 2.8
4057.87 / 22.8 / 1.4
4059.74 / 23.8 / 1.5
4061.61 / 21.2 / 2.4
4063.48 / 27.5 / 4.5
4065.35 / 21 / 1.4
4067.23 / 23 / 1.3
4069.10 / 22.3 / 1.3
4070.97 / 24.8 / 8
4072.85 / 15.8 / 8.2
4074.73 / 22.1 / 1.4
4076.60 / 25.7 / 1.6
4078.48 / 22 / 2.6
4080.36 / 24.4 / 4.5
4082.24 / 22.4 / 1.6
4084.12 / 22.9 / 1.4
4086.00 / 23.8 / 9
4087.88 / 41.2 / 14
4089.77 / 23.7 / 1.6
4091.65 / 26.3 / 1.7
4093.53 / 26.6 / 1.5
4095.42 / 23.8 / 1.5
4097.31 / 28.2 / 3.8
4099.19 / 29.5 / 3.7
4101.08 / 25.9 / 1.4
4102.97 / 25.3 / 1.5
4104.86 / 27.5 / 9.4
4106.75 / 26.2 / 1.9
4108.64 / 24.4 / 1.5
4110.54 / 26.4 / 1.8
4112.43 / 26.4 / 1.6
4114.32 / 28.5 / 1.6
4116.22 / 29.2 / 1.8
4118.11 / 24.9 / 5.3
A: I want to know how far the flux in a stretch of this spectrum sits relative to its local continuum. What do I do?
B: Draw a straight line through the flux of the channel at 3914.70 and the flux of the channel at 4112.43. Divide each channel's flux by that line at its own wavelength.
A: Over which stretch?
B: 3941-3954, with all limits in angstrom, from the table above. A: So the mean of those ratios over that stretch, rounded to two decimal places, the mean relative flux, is 1.05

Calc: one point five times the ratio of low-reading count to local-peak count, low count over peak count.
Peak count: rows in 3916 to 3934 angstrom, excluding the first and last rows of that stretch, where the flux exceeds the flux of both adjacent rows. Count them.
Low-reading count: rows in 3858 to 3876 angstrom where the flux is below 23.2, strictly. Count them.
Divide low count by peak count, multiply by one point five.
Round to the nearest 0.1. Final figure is 0.0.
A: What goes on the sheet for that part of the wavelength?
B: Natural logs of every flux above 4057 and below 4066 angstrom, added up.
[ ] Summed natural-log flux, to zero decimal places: 16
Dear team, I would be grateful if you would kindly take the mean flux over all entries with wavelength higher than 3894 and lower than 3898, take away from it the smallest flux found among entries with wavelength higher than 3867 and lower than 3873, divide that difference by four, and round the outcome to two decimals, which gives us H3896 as -1.80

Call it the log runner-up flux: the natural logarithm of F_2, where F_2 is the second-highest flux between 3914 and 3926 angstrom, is 3.23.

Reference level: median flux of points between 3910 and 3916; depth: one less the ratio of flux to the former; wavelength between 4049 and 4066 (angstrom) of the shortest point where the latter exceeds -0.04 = 4050.40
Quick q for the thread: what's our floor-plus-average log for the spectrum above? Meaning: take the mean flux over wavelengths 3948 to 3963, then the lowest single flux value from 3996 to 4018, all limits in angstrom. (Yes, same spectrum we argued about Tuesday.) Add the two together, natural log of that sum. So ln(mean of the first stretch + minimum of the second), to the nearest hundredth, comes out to 3.72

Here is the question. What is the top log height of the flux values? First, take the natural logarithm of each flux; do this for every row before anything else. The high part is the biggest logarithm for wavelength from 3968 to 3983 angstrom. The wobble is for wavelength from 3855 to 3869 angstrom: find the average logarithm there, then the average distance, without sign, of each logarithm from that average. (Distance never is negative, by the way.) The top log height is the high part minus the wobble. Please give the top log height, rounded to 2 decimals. 3.29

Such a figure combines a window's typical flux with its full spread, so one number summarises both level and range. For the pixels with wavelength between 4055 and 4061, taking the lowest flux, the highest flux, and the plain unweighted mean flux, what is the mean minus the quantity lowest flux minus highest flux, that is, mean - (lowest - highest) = 25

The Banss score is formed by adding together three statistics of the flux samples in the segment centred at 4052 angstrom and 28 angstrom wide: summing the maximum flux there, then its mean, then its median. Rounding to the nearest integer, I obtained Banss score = 83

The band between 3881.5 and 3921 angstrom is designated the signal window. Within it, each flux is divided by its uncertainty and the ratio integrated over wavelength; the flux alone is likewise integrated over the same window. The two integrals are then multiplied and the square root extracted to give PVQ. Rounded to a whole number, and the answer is 778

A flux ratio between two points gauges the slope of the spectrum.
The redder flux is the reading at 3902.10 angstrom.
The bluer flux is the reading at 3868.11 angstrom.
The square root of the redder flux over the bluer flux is 0.72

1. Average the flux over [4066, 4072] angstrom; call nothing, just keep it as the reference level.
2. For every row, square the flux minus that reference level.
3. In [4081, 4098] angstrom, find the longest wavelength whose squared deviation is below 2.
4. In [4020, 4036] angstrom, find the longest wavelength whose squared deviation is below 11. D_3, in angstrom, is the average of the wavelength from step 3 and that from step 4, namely 4065.5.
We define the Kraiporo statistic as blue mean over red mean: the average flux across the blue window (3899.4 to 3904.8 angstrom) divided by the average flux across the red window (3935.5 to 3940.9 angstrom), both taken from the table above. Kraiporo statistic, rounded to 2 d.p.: 1.13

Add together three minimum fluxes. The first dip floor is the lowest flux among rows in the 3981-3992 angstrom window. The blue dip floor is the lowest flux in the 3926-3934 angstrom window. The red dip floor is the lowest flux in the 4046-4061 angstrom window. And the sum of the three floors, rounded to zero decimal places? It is 66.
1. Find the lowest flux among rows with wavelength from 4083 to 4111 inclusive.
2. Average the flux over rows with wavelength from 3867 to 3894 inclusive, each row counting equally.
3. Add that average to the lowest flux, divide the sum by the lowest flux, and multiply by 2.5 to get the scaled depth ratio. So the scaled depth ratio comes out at 5.8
